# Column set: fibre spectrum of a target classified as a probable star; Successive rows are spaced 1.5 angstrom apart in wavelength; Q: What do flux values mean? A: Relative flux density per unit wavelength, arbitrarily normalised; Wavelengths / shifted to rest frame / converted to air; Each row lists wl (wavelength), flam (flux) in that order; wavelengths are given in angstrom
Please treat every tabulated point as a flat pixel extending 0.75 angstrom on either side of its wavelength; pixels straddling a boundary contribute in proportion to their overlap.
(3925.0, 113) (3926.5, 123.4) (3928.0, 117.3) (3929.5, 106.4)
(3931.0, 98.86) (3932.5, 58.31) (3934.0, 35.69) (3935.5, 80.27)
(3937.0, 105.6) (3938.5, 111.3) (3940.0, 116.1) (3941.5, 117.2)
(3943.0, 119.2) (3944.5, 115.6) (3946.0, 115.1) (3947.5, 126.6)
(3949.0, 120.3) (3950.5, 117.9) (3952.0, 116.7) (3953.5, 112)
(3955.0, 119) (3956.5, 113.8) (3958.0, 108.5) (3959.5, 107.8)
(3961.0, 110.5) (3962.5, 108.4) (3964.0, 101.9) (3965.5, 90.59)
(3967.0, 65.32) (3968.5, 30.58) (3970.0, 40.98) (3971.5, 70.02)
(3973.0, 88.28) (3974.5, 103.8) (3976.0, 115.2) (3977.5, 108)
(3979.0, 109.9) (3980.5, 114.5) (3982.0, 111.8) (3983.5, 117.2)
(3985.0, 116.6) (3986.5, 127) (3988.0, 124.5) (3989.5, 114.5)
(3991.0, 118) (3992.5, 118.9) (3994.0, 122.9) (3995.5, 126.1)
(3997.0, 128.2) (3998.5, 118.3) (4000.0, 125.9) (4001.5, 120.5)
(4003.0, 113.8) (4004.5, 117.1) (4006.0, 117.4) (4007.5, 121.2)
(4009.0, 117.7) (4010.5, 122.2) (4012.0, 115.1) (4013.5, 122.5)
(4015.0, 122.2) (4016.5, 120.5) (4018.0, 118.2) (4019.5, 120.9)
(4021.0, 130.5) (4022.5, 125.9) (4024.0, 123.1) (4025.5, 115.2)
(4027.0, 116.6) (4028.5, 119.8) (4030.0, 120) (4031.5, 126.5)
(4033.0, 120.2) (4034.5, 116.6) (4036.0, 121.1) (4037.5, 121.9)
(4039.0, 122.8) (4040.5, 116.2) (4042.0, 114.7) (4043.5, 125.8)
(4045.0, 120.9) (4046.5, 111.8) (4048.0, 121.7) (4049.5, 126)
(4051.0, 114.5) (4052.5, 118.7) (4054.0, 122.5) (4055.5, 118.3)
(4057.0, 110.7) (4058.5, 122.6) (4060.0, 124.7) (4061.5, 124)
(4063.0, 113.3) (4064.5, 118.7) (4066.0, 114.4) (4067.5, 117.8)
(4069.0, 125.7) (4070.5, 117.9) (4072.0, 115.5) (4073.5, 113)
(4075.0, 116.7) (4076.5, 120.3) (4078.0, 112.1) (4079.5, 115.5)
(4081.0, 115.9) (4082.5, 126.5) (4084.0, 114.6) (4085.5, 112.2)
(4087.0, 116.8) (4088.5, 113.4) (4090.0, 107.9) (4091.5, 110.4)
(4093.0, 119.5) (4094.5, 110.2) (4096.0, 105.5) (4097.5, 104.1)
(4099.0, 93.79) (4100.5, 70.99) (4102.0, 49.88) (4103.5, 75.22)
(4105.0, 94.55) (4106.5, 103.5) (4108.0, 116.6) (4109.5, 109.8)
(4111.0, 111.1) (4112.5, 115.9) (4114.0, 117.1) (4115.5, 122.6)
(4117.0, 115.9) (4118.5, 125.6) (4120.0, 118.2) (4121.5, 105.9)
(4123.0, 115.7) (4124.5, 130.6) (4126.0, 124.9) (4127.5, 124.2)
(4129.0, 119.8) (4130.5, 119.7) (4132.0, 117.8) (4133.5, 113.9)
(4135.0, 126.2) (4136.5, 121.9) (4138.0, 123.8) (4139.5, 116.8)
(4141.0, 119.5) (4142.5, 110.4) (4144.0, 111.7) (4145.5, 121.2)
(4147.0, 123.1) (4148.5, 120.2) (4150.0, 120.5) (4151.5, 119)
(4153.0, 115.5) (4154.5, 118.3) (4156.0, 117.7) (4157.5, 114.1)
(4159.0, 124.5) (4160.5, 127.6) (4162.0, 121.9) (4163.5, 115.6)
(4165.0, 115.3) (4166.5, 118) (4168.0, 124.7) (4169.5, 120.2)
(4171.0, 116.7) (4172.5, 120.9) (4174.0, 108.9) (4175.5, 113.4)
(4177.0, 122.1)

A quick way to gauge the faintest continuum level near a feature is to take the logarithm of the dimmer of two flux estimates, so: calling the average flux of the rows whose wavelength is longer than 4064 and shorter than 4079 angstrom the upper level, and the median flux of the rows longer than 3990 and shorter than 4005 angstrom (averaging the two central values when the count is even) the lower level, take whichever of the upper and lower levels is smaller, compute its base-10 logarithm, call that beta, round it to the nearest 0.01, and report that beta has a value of 2.07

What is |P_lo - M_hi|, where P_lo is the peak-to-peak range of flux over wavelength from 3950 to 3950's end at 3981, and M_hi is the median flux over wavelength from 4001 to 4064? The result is 32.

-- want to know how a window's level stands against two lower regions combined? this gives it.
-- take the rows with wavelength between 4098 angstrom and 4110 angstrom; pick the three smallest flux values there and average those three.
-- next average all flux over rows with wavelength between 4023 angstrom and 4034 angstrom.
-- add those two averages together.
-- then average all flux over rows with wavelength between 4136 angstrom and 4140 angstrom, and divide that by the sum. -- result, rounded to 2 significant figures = 0.65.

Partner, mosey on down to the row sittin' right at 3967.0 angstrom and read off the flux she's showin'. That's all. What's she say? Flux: 65.32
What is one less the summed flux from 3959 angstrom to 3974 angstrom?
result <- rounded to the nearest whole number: -813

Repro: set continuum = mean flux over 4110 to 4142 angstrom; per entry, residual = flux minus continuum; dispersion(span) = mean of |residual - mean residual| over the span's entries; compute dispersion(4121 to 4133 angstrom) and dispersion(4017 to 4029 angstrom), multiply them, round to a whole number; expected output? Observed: 20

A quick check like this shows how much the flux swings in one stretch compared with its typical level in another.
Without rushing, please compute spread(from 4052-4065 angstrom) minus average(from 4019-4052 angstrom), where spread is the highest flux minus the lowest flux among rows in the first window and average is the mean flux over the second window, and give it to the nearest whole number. -107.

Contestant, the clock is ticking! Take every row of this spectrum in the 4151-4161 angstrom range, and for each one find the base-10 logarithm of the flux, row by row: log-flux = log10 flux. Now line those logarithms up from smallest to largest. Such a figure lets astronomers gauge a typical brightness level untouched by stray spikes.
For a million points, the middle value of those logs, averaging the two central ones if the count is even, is 2.07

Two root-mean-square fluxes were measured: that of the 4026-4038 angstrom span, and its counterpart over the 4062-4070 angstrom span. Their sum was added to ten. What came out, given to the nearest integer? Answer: 248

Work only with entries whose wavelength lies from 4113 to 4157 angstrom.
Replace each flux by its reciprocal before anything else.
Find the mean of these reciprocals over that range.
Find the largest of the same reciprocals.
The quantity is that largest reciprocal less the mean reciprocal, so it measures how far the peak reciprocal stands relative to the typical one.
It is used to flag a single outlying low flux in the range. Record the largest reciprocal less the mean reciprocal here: 0.0010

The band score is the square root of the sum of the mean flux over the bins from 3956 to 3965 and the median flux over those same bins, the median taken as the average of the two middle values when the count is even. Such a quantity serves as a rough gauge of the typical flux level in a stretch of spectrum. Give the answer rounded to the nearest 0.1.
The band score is 14.7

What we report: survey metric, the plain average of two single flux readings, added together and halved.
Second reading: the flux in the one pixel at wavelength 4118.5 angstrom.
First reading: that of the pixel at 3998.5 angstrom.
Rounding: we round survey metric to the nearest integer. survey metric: 122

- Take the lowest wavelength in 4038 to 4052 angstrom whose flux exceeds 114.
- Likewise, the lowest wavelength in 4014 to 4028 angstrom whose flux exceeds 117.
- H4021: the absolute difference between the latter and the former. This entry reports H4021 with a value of 24.0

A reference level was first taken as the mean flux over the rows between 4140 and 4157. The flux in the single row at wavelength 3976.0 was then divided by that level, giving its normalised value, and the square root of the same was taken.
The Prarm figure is 0.99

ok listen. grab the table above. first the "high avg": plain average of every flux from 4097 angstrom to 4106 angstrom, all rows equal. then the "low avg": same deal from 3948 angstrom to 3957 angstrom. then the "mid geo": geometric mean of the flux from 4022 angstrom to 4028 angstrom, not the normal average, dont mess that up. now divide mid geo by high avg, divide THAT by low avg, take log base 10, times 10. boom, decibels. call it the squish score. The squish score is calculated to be -19.0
